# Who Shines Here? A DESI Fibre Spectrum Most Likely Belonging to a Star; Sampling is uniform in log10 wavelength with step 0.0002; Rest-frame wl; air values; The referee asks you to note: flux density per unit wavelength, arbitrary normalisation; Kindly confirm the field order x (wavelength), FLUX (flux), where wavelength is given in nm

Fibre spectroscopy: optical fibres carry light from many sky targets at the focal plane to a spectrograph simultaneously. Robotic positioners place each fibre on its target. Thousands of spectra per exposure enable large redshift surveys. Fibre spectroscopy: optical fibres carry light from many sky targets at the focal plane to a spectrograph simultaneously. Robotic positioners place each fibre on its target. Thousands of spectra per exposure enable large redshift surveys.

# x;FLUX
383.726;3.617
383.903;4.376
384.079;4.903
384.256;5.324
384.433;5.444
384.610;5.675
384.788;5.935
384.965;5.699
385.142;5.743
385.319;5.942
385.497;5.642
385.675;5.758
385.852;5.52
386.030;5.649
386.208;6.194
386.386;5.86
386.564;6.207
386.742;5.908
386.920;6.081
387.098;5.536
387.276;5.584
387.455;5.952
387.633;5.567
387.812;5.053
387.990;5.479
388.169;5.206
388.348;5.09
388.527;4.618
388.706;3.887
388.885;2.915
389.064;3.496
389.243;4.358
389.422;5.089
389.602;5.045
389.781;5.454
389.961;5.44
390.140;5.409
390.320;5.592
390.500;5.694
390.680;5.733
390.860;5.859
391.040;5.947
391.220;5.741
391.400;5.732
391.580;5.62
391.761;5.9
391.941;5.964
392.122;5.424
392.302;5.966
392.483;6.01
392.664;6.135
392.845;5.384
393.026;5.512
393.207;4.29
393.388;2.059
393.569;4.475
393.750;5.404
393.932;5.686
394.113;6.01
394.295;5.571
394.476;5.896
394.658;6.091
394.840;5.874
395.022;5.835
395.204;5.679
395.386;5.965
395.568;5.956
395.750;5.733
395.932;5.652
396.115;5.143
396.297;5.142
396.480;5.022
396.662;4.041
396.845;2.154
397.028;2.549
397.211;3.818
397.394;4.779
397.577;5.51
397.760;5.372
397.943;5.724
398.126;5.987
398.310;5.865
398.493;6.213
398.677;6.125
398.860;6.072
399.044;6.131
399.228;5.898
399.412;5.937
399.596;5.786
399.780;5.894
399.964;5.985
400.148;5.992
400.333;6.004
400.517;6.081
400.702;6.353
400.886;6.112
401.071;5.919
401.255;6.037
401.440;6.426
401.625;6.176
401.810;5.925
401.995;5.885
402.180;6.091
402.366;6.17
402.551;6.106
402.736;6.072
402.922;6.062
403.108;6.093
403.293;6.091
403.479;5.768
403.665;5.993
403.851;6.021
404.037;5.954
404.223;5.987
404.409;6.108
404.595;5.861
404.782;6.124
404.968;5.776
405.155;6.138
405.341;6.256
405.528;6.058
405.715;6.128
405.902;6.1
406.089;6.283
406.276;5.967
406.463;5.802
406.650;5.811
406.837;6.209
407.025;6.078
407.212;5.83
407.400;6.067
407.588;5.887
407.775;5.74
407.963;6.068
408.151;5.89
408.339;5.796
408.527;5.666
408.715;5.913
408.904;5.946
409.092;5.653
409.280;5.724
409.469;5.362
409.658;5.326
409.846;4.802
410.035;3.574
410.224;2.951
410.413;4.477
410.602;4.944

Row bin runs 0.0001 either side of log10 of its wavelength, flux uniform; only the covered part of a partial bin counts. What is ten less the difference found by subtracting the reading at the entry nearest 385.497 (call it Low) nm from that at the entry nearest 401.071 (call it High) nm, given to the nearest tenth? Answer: 9.7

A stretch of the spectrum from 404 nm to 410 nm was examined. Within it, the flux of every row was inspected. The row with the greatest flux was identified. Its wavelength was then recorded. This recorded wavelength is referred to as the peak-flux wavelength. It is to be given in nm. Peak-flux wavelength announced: 406.089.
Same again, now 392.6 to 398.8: 398.493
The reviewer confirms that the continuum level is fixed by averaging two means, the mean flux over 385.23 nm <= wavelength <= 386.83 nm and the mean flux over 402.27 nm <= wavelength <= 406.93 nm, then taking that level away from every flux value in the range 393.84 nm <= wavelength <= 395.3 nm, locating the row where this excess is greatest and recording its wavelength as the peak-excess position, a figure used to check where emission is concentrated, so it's 394.658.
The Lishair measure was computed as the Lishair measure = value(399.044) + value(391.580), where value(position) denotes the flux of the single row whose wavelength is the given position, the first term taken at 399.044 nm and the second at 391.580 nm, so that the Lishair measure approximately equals 11.8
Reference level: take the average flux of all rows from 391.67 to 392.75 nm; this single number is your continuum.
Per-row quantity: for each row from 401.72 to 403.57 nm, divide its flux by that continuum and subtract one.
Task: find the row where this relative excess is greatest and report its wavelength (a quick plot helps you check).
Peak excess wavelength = 402.366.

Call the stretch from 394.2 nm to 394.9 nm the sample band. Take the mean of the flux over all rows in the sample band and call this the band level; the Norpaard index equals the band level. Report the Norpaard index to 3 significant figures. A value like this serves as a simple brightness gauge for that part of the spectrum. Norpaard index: 5.86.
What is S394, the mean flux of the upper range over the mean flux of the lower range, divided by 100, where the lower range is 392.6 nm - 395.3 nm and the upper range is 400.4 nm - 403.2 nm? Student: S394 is 0.0115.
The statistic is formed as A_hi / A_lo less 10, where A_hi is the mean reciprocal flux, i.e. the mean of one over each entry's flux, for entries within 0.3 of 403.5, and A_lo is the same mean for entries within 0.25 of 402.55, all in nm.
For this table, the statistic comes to -8.97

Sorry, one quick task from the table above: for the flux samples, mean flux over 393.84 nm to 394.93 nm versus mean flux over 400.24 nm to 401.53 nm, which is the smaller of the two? 5.85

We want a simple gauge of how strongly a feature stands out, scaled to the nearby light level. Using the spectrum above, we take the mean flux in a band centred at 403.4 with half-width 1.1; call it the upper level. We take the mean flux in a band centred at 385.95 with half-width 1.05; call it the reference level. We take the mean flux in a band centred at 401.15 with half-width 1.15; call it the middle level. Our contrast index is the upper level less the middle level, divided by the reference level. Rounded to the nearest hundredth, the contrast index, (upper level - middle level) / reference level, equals -0.01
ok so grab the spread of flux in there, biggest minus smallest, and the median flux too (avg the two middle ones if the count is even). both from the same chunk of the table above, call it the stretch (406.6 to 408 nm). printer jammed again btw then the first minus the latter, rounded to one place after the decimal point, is -5.5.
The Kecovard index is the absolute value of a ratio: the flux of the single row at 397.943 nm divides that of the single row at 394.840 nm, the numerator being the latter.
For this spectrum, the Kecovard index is 1.03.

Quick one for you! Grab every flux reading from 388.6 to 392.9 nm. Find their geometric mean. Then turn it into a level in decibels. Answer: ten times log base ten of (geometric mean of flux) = 7.2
